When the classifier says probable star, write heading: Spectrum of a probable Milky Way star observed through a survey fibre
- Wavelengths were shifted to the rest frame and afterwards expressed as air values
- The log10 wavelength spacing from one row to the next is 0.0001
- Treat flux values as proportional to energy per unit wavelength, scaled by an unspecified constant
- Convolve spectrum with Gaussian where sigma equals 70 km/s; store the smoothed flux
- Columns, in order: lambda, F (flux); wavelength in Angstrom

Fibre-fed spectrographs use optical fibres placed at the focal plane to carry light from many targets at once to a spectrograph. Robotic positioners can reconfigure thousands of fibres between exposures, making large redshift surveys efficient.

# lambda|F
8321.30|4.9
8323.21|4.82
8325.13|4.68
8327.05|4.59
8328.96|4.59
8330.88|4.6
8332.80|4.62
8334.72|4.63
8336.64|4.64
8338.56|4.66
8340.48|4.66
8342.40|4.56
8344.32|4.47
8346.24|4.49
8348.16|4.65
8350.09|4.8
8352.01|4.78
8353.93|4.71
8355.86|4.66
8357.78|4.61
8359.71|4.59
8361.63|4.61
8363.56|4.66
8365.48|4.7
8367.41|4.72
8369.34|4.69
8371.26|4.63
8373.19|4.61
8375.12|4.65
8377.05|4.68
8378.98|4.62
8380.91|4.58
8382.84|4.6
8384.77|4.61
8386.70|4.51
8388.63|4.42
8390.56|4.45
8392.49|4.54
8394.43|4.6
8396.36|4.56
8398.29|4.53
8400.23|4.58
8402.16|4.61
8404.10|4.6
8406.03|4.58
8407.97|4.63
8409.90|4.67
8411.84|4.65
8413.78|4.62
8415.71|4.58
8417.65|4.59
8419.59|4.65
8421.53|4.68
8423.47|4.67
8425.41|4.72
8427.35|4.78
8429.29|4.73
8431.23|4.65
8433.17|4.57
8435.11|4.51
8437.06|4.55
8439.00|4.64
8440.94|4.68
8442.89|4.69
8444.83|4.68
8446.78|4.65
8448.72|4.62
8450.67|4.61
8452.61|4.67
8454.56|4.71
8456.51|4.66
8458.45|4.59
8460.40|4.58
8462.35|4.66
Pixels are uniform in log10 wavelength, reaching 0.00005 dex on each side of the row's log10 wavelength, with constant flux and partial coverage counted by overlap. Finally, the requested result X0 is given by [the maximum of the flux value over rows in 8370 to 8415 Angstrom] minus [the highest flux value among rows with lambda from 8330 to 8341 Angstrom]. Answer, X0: 0.020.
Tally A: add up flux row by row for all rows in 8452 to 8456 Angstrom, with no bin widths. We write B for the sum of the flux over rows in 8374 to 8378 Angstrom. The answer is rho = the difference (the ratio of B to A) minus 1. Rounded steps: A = 9.38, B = 9.33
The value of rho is -0.005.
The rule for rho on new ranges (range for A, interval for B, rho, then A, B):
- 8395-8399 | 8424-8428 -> 0.045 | 9.09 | 9.50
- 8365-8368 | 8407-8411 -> -0.013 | 9.42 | 9.30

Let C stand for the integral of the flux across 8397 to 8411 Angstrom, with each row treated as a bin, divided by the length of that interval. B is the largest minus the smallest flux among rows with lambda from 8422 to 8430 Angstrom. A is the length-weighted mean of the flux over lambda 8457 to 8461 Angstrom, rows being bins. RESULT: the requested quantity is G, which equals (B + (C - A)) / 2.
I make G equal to 0.055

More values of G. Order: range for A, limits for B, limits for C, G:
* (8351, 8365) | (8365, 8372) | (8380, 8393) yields -0.021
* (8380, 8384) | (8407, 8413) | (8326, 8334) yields 0.025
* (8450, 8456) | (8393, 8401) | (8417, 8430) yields 0.047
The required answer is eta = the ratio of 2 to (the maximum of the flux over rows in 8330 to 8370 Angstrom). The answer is 0.417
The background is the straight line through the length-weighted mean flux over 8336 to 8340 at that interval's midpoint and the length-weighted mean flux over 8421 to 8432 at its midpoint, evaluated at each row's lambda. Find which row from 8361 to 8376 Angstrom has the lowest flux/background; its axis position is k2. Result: 8373.19 Angstrom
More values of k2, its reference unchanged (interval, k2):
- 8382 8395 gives 8388.63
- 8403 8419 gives 8415.71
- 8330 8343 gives 8342.40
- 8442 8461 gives 8460.40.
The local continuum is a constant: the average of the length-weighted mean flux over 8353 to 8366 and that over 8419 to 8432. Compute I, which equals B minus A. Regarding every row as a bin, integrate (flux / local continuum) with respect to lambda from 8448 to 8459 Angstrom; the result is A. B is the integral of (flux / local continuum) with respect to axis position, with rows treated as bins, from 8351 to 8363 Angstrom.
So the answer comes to 1.0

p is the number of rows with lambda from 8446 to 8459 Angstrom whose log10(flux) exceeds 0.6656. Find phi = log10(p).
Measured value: 0.60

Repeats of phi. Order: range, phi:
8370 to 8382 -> 0.30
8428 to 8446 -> 0.78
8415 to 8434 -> 0.85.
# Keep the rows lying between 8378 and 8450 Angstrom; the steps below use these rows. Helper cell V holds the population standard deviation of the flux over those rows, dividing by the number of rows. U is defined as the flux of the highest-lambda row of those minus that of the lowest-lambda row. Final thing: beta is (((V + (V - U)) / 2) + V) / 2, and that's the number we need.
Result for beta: 0.073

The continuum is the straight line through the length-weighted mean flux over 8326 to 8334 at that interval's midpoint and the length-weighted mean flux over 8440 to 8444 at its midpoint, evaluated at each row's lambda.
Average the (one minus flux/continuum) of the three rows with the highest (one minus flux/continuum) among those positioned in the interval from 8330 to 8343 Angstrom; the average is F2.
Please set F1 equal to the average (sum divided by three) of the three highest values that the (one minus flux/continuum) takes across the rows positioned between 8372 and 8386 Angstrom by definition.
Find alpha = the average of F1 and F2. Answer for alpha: 0.0060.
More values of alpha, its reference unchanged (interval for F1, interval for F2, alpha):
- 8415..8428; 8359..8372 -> 0.0080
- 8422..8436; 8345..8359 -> 0.0143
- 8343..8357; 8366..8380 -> 0.0098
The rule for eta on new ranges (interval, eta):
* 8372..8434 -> 0.418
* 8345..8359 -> 0.417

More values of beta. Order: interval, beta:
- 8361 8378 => 0.020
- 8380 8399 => 0.074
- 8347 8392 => 0.138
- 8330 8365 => 0.065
